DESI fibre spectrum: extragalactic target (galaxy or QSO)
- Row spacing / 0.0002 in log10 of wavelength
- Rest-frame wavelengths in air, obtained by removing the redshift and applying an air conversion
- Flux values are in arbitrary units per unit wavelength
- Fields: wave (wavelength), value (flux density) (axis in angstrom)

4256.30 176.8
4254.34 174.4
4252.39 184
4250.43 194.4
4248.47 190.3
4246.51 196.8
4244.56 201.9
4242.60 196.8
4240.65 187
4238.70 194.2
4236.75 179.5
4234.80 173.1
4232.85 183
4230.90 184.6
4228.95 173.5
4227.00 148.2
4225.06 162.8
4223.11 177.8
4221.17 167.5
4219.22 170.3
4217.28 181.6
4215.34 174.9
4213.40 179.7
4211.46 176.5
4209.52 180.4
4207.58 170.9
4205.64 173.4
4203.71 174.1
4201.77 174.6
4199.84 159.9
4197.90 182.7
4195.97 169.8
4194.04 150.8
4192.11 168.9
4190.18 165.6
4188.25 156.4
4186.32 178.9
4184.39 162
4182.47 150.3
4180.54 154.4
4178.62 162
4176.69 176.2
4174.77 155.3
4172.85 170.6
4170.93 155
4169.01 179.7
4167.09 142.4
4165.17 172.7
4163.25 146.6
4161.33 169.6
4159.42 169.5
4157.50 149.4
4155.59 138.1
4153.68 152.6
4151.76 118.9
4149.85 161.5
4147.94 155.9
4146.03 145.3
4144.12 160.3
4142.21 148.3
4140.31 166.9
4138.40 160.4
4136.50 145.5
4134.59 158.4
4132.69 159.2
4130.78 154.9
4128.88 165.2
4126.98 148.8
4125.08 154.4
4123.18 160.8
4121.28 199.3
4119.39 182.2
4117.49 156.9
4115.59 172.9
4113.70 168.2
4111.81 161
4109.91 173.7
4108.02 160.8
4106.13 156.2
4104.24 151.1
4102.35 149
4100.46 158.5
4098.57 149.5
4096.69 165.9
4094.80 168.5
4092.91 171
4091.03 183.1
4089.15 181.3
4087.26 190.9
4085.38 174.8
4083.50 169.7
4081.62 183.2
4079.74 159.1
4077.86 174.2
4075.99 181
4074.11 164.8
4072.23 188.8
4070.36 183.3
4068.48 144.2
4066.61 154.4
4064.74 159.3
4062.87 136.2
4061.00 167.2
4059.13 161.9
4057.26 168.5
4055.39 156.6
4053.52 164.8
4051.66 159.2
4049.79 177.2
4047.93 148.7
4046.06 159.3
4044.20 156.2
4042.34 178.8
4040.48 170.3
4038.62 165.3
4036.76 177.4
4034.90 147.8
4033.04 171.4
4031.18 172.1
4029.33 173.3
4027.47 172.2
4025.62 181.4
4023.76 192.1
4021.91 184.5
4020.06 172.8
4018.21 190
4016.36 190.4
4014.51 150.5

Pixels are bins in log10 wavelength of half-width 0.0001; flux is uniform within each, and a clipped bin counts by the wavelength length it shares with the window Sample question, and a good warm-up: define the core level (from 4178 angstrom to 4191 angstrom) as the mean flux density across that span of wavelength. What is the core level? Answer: 161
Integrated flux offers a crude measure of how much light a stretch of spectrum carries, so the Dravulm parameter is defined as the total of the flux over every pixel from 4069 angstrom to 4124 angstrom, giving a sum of 4940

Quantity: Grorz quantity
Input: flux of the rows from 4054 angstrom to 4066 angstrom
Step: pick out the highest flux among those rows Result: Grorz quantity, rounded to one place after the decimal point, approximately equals 168.5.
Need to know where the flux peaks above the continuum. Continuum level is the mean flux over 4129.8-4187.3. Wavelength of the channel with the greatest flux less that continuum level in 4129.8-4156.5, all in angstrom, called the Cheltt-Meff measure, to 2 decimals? 4140.31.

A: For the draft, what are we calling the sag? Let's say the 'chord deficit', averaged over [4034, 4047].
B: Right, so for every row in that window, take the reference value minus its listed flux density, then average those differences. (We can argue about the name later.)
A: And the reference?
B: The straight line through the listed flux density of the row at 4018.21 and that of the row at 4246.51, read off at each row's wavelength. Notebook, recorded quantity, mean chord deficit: 26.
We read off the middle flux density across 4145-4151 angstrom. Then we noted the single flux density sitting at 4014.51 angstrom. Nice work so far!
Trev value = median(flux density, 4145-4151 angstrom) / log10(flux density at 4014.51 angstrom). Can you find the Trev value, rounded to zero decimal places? 72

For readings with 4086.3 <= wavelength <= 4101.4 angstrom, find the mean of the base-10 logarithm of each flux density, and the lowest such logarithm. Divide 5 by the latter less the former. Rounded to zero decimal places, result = -87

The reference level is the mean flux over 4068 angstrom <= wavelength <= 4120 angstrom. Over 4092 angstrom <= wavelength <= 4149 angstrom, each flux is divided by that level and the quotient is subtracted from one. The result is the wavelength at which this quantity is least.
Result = 4121.28 angstrom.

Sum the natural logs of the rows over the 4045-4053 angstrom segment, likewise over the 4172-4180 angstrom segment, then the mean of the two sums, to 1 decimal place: 20.4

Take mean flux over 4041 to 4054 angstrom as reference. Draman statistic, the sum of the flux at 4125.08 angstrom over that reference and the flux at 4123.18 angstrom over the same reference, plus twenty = 21.93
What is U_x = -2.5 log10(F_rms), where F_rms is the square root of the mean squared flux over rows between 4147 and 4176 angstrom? -5.49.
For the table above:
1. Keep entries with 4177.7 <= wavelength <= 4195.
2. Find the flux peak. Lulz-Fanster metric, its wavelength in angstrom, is 4186.32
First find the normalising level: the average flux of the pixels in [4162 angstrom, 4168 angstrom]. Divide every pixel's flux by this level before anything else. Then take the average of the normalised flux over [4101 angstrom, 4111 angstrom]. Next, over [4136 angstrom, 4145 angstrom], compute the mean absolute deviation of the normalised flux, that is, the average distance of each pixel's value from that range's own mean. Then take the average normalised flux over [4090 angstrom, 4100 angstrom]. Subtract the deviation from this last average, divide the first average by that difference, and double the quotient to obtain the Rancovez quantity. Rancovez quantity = 1.98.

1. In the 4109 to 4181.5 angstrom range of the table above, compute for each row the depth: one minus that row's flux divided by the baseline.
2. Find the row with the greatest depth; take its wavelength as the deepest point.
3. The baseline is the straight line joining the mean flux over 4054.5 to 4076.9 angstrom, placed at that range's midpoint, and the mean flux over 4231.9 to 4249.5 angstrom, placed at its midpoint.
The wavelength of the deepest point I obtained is 4151.76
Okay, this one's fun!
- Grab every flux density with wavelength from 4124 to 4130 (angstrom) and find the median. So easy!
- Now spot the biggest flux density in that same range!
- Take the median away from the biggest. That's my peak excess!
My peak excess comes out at 11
